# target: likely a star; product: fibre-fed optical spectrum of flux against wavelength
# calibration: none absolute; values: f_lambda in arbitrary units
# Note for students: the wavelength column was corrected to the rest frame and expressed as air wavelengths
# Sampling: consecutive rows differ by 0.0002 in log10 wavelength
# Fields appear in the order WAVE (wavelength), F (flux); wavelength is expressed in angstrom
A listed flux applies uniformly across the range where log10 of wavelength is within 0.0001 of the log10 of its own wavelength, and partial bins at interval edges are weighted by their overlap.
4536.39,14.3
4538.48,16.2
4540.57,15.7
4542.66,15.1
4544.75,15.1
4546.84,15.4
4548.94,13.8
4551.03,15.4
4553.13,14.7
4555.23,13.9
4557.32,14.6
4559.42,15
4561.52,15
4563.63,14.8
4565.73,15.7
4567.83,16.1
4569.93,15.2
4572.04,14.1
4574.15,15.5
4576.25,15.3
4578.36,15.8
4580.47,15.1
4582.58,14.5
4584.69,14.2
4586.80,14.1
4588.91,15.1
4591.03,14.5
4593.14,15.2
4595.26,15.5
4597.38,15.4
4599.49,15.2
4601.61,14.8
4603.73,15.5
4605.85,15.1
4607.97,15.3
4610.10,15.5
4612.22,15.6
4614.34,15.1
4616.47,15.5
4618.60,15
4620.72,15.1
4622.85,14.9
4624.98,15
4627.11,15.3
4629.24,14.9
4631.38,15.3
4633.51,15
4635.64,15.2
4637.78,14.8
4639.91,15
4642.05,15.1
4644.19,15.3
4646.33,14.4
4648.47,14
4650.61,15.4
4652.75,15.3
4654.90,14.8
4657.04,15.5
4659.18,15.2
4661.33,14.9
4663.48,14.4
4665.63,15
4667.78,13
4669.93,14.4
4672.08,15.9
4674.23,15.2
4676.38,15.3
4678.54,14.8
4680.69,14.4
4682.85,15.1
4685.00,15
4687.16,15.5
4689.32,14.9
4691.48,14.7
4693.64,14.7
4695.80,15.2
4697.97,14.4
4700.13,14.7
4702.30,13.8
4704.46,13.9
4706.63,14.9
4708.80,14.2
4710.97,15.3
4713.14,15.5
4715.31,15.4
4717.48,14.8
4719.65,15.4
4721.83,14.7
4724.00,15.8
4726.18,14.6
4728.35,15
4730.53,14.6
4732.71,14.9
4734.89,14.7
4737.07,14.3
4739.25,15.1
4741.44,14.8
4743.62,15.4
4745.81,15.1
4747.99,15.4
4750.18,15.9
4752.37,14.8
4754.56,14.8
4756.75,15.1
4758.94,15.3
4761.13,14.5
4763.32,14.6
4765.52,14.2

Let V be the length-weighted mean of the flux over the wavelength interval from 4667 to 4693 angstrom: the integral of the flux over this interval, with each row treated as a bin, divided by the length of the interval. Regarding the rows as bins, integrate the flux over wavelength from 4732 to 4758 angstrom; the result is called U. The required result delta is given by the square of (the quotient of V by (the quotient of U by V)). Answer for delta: 0.321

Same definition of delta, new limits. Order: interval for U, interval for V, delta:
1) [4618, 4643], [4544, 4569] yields 0.354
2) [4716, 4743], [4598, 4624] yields 0.331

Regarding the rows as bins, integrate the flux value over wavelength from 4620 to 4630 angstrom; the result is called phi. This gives 150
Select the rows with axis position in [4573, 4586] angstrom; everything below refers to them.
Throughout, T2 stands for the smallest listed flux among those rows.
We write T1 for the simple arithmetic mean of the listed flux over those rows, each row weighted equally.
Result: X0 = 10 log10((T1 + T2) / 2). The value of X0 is 11.7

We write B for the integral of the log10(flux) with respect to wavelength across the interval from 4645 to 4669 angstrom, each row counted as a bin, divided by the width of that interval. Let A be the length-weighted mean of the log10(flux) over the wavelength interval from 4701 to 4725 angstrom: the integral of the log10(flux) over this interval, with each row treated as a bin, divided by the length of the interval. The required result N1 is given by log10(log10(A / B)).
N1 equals -2.74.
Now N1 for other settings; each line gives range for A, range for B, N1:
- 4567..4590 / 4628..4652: -3.64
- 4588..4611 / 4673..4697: -2.70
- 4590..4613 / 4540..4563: -2.39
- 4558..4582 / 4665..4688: -2.44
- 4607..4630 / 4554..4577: -2.68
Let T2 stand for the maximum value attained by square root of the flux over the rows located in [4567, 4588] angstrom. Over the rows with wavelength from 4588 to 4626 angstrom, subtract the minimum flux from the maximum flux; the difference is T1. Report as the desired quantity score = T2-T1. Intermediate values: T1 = 1.1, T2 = 4.01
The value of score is 2.9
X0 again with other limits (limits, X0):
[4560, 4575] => 11.7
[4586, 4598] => 11.6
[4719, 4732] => 11.7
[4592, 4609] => 11.8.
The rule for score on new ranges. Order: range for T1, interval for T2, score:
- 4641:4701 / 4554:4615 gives 1.1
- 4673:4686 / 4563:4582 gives 3.1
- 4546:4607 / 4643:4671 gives 1.6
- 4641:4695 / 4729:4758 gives 1.1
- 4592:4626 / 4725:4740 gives 3.1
